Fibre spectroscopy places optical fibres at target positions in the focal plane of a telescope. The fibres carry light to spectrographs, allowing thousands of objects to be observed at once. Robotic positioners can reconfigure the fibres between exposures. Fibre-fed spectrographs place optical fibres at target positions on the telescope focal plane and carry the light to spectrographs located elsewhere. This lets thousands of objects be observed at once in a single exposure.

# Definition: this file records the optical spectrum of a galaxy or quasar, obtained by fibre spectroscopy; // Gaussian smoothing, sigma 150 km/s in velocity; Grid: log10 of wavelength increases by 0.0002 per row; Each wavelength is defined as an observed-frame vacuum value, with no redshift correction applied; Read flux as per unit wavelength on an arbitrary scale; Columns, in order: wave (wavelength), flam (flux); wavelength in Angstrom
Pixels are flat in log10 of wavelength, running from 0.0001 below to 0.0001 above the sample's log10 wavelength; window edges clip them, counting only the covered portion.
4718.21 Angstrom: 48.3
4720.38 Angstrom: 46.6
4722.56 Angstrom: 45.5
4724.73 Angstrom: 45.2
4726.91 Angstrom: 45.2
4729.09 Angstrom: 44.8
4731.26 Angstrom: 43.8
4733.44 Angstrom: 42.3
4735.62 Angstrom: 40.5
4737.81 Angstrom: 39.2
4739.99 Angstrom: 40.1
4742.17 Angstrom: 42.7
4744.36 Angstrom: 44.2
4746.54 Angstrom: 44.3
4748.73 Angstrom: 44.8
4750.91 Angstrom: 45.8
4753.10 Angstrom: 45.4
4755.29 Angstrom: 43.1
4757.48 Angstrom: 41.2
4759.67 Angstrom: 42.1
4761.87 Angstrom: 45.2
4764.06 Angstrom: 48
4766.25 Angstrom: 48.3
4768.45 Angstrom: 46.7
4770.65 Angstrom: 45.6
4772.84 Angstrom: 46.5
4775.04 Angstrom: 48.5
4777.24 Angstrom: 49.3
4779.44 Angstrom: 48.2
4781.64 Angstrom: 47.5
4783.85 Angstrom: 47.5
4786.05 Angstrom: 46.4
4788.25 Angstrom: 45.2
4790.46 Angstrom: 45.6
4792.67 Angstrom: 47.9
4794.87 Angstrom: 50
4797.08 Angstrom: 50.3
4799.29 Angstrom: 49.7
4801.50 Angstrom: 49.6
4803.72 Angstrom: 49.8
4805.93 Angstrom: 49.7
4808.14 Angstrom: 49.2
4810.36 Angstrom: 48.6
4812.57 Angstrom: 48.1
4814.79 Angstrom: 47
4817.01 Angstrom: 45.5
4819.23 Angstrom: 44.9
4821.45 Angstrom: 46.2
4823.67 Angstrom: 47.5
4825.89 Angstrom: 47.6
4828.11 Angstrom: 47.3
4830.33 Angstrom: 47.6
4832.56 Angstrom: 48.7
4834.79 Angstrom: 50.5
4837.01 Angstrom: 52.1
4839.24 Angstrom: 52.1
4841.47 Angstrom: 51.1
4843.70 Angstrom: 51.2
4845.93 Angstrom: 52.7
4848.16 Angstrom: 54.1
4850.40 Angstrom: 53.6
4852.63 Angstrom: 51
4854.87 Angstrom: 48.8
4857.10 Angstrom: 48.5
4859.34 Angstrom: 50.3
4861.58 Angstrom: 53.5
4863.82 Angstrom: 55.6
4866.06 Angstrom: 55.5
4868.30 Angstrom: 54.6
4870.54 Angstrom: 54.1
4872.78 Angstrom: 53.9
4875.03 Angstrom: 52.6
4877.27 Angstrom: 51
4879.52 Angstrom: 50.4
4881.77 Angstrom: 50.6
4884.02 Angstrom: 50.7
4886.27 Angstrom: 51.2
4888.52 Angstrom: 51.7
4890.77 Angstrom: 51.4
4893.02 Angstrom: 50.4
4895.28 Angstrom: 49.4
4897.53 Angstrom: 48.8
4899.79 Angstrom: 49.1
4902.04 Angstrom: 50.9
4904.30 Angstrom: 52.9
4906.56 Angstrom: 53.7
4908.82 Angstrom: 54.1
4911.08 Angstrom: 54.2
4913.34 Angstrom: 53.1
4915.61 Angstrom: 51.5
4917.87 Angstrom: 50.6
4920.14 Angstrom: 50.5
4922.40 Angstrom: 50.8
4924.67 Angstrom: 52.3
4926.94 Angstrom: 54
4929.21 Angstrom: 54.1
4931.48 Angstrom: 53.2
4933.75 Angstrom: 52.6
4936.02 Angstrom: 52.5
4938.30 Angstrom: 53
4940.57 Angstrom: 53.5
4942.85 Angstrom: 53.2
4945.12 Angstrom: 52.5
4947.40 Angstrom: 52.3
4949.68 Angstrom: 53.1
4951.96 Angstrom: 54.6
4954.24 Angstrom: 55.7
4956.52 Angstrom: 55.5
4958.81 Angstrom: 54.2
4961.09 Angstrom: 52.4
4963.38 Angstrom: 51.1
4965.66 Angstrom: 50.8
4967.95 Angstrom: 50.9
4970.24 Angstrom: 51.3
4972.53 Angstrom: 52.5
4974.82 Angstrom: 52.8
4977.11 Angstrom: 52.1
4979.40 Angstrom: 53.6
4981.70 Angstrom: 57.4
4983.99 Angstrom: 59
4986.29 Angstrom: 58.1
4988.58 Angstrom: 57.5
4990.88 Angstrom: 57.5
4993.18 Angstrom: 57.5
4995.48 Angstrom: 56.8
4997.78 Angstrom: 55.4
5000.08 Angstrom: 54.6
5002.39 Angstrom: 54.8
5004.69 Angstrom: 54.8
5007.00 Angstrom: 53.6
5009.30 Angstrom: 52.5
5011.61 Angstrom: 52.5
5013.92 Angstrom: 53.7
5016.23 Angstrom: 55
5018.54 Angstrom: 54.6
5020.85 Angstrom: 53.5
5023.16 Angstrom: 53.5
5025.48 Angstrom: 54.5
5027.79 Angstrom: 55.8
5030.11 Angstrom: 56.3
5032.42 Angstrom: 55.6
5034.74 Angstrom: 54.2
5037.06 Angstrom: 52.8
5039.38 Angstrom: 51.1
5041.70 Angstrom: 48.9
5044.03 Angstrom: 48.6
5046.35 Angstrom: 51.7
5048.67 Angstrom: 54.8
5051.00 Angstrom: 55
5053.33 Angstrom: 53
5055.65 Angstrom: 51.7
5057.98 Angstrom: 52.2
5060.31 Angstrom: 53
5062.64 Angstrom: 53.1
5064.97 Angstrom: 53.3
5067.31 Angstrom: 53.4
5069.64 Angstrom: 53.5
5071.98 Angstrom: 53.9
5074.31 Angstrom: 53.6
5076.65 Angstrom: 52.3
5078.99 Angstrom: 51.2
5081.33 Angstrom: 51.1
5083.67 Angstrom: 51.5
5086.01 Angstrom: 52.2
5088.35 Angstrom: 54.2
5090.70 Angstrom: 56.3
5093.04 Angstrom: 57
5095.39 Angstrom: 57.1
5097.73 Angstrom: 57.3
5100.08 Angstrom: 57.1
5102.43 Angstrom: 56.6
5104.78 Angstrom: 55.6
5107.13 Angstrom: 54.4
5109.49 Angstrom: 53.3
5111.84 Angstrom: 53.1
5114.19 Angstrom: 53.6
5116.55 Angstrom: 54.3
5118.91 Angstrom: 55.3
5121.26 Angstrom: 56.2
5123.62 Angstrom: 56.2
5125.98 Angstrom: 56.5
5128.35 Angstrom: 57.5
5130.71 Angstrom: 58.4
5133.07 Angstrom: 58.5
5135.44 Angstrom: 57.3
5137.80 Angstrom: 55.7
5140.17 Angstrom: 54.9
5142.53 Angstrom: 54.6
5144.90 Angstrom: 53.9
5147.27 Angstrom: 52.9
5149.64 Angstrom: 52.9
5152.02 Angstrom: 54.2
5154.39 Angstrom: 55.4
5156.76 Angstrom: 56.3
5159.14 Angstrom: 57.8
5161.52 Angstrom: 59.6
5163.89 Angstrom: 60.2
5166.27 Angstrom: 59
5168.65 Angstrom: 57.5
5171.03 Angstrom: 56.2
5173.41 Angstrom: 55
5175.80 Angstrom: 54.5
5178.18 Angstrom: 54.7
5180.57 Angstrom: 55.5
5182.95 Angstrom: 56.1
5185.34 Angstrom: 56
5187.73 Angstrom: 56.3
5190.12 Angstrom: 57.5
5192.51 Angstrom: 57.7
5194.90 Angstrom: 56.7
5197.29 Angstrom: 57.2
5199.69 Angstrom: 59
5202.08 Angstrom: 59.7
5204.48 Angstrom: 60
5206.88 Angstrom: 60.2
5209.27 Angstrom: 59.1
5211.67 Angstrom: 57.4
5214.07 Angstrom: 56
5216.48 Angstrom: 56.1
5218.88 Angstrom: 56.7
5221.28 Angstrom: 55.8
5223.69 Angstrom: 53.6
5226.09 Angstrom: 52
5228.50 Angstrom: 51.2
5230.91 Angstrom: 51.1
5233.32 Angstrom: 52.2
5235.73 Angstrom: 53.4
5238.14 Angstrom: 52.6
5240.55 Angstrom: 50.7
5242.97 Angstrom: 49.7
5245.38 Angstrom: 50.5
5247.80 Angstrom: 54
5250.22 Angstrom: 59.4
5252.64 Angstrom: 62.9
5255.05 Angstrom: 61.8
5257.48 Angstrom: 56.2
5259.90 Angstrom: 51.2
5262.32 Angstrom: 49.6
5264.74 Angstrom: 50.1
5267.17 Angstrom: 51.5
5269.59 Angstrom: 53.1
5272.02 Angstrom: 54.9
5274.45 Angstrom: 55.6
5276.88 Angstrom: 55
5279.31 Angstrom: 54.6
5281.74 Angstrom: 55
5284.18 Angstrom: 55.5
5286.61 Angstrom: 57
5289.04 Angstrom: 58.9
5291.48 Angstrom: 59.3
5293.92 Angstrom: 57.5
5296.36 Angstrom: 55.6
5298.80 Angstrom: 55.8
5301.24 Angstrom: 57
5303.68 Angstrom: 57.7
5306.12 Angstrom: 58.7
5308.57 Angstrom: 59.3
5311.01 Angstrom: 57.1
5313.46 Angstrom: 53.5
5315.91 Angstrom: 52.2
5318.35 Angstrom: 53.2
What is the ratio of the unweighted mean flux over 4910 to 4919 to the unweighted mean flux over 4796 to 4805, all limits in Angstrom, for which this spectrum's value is 1.05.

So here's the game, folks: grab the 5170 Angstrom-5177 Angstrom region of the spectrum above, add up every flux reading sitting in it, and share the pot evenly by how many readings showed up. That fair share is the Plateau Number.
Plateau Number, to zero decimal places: 55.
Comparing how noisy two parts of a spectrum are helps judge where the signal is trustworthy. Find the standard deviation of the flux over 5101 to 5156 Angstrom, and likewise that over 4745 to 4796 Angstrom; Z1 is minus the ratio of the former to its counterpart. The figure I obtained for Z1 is -0.8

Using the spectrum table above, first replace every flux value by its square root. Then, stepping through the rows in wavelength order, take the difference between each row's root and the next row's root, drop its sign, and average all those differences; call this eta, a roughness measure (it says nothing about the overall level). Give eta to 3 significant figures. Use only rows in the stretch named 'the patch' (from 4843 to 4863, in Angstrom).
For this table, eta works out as 0.118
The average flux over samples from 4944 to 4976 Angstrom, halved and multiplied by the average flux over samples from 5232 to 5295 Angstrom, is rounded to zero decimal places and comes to 1445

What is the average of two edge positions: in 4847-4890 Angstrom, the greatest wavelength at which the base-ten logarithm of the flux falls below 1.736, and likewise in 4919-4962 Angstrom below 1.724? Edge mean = 4924.8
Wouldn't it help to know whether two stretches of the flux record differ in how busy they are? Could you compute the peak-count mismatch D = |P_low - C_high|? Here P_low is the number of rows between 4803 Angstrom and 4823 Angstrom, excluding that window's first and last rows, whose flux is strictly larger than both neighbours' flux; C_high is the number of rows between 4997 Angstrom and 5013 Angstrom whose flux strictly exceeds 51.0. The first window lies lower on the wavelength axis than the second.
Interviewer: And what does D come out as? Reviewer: 7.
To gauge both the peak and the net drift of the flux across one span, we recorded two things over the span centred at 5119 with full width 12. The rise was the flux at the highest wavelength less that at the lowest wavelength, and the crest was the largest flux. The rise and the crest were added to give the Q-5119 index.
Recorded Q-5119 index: 59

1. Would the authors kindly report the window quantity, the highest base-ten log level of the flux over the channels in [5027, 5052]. 1.75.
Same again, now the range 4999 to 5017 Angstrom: 1.74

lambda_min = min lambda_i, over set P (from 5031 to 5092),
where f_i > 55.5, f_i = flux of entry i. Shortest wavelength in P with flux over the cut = 5032.42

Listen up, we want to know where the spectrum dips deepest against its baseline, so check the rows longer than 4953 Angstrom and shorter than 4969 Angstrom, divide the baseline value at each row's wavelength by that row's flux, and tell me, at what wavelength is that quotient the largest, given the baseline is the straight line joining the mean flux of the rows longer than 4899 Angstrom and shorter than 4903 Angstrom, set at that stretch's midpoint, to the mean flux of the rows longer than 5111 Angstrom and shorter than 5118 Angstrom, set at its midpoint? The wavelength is 4965.66 Angstrom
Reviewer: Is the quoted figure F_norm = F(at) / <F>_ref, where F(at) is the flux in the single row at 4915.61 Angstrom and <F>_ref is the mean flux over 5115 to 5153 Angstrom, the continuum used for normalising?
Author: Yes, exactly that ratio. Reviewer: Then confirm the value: 0.927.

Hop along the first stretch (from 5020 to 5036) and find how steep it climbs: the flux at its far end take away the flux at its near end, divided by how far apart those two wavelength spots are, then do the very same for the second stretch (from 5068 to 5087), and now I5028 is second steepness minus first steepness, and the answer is -0.13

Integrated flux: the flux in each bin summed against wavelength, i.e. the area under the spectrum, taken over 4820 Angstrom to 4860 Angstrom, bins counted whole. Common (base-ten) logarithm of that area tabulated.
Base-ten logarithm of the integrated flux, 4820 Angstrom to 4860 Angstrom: 3.30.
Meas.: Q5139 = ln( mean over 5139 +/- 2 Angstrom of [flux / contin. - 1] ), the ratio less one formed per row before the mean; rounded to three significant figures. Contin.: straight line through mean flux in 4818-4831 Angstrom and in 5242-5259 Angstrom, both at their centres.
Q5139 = -3.63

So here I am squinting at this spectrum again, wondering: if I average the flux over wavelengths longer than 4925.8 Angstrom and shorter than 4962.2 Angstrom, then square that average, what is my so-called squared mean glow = 2865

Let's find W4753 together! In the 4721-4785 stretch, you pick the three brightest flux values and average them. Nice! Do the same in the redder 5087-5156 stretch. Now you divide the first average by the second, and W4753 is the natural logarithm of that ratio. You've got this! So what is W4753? -0.18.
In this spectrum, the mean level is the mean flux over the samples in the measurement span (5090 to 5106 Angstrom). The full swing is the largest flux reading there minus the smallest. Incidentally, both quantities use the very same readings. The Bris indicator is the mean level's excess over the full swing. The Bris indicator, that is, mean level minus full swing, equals 55.0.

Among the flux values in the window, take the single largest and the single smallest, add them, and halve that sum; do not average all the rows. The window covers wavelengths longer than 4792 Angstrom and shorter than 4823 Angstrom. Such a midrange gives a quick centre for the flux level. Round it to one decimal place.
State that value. 47.6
